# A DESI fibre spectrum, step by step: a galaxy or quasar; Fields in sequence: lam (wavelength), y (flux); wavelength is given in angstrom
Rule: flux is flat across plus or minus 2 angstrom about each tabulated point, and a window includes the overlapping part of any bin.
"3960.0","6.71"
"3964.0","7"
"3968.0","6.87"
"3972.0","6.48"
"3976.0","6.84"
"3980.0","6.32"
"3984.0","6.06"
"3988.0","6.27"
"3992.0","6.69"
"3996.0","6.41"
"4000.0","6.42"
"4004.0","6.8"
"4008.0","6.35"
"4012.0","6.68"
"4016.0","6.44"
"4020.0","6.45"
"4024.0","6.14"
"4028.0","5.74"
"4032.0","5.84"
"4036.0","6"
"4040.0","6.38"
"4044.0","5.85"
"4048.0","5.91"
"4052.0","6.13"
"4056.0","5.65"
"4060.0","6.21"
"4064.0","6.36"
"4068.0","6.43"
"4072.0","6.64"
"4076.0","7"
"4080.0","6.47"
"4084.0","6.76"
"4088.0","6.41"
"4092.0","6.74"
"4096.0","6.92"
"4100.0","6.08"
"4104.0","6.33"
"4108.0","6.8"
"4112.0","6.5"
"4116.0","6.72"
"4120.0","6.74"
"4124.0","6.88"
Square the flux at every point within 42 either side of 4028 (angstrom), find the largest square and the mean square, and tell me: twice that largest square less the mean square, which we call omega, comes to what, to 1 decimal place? 53.4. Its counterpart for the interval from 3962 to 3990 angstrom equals 55.0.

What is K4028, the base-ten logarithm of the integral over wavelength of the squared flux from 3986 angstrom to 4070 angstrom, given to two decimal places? 3.52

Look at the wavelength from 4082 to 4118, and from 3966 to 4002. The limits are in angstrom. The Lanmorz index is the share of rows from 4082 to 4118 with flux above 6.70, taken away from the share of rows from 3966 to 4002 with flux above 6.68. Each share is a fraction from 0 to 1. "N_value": -0.2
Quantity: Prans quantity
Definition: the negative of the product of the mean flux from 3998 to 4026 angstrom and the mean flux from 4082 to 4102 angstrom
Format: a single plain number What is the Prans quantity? -42.6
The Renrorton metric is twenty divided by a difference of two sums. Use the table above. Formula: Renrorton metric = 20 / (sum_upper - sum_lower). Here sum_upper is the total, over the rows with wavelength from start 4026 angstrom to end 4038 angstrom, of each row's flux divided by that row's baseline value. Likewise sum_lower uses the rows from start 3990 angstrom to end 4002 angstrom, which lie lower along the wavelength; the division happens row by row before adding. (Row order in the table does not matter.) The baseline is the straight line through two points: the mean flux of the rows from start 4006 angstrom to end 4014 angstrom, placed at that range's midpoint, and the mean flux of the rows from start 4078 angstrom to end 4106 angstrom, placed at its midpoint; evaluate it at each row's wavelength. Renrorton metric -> -67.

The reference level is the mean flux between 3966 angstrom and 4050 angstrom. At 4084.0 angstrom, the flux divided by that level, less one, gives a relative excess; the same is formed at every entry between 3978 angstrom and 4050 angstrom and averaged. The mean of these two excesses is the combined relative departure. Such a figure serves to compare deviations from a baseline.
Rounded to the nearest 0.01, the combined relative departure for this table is 0.03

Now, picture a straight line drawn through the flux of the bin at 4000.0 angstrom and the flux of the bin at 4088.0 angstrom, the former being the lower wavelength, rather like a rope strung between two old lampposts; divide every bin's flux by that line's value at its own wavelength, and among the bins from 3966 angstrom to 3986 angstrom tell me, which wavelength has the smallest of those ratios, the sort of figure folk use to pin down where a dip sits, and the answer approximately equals 3984.0 angstrom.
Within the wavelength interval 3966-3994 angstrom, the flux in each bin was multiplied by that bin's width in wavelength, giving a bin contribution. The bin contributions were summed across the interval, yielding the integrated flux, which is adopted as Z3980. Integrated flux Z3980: 182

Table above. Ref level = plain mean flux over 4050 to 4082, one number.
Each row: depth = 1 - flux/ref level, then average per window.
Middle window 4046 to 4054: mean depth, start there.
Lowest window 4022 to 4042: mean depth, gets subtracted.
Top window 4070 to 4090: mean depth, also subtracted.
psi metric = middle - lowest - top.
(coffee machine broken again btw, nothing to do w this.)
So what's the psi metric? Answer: 0.05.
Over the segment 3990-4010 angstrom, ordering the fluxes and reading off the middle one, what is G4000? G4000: 6.42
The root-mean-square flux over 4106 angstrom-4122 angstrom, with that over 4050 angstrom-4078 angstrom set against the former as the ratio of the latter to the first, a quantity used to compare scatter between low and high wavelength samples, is 0.95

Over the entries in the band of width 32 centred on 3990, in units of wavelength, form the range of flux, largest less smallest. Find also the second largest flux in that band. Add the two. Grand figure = 7.58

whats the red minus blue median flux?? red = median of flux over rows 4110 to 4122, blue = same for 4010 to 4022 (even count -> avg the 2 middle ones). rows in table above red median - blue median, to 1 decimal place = 0.3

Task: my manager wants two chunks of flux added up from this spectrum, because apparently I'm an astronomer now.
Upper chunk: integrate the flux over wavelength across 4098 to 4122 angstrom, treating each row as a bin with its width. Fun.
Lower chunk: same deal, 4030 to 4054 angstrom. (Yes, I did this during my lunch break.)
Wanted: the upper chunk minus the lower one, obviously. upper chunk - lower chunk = 12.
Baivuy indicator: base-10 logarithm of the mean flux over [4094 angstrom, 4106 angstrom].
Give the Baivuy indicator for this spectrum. 0.809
